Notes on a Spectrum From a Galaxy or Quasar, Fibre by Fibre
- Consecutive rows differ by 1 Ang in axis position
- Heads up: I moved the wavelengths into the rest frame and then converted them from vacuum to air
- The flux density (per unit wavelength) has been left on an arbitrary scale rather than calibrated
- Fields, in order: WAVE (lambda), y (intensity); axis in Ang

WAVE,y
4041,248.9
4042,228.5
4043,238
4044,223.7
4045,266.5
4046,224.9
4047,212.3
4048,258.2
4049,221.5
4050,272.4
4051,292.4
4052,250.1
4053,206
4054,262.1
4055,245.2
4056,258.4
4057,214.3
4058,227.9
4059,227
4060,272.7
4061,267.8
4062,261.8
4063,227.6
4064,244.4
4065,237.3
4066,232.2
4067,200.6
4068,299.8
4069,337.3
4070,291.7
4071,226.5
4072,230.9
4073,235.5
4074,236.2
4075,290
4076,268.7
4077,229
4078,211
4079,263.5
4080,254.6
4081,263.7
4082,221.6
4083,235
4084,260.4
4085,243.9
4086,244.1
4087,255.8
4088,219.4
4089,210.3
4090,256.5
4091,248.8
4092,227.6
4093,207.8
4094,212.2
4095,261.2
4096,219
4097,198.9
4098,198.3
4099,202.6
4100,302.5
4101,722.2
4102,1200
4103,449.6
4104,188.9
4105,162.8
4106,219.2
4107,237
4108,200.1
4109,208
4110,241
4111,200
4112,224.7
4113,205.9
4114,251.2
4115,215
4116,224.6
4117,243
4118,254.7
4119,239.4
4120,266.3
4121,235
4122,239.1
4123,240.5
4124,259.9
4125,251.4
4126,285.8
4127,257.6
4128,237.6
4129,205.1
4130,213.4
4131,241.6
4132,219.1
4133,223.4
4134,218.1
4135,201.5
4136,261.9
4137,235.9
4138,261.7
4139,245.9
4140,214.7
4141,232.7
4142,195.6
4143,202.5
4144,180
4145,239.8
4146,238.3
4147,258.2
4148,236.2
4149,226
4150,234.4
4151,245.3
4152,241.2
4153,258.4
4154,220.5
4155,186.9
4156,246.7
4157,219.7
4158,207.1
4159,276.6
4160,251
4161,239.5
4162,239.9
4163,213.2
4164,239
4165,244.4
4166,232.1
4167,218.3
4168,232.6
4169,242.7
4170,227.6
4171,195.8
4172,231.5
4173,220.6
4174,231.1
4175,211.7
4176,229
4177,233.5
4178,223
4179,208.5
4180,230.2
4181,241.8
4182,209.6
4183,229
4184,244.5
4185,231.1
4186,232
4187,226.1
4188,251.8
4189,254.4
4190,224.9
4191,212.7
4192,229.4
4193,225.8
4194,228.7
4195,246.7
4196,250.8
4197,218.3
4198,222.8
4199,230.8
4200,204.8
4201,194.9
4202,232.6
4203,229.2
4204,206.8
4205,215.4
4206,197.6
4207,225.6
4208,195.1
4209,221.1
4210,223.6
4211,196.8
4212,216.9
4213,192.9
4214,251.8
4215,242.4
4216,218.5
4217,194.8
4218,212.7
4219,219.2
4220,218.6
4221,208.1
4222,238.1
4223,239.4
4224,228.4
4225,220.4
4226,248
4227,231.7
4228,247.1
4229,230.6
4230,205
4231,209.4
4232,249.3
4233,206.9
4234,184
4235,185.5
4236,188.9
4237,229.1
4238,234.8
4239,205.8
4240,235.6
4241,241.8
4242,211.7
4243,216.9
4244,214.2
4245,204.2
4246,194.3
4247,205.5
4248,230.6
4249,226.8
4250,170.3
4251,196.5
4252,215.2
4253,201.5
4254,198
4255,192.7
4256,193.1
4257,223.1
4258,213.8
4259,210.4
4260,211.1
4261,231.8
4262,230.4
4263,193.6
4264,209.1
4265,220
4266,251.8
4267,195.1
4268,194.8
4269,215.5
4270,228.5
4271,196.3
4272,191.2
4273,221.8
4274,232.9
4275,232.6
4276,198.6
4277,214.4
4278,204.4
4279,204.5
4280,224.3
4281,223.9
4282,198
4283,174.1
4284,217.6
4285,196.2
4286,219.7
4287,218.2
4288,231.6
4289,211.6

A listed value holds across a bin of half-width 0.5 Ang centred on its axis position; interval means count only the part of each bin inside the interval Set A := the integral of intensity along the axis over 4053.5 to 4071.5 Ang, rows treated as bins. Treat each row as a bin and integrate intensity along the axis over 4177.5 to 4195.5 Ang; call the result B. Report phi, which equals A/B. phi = 1.09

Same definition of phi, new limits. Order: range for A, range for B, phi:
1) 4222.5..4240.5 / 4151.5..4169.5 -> 0.95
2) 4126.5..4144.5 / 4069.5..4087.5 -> 0.91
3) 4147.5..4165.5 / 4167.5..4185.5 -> 1.04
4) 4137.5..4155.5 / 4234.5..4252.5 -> 1.08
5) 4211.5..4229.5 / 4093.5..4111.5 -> 0.72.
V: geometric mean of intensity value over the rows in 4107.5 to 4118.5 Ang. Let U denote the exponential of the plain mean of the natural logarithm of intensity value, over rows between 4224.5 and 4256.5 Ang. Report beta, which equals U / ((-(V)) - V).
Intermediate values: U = 212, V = 224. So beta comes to -0.47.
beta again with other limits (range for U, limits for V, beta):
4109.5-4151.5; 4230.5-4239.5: -0.56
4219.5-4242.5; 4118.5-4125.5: -0.45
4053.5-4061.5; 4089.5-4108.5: -0.46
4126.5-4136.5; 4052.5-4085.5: -0.46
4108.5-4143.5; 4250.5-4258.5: -0.57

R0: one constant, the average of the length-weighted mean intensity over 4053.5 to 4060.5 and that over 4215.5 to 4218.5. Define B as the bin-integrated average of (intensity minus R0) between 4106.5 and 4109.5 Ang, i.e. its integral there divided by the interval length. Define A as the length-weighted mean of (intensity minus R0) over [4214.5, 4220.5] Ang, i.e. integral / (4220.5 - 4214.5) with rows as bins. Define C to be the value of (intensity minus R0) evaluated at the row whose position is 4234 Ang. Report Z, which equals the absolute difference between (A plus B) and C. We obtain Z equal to 22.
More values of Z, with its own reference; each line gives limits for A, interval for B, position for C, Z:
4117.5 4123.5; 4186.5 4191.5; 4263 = 60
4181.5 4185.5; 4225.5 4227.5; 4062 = 20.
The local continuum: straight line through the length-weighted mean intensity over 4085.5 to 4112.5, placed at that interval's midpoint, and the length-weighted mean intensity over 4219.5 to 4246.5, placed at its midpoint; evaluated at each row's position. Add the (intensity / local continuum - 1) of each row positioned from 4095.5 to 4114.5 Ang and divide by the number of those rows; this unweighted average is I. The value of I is 0.08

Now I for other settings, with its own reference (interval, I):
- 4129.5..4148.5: -0.15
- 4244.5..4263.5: -0.01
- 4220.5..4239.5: 0.00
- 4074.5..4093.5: -0.17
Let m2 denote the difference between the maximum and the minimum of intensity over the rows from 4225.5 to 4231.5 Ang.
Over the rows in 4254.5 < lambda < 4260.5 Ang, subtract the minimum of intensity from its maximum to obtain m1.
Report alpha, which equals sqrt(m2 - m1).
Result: 3.5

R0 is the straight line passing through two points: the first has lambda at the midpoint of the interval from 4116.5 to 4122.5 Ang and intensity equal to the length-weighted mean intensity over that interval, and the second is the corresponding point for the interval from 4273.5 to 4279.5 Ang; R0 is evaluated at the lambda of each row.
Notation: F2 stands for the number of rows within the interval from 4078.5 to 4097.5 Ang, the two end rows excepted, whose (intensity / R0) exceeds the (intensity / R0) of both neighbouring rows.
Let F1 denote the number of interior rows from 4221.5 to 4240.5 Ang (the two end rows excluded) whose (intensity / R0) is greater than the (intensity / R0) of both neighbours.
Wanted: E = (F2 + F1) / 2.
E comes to 5.0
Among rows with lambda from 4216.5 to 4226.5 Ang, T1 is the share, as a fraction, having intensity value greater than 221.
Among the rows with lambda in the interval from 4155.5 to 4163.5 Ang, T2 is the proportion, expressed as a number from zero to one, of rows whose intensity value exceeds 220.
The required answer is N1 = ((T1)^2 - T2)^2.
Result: 0.22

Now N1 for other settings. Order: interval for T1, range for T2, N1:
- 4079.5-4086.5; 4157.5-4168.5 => 0.07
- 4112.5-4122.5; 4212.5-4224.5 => 0.05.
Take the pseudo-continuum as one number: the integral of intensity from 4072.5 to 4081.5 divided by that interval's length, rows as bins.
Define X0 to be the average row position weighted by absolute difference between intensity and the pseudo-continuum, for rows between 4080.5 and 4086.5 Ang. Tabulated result 4082.8 Ang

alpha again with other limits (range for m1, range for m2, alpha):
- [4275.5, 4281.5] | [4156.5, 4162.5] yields 6.6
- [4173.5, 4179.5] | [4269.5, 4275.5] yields 4.1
